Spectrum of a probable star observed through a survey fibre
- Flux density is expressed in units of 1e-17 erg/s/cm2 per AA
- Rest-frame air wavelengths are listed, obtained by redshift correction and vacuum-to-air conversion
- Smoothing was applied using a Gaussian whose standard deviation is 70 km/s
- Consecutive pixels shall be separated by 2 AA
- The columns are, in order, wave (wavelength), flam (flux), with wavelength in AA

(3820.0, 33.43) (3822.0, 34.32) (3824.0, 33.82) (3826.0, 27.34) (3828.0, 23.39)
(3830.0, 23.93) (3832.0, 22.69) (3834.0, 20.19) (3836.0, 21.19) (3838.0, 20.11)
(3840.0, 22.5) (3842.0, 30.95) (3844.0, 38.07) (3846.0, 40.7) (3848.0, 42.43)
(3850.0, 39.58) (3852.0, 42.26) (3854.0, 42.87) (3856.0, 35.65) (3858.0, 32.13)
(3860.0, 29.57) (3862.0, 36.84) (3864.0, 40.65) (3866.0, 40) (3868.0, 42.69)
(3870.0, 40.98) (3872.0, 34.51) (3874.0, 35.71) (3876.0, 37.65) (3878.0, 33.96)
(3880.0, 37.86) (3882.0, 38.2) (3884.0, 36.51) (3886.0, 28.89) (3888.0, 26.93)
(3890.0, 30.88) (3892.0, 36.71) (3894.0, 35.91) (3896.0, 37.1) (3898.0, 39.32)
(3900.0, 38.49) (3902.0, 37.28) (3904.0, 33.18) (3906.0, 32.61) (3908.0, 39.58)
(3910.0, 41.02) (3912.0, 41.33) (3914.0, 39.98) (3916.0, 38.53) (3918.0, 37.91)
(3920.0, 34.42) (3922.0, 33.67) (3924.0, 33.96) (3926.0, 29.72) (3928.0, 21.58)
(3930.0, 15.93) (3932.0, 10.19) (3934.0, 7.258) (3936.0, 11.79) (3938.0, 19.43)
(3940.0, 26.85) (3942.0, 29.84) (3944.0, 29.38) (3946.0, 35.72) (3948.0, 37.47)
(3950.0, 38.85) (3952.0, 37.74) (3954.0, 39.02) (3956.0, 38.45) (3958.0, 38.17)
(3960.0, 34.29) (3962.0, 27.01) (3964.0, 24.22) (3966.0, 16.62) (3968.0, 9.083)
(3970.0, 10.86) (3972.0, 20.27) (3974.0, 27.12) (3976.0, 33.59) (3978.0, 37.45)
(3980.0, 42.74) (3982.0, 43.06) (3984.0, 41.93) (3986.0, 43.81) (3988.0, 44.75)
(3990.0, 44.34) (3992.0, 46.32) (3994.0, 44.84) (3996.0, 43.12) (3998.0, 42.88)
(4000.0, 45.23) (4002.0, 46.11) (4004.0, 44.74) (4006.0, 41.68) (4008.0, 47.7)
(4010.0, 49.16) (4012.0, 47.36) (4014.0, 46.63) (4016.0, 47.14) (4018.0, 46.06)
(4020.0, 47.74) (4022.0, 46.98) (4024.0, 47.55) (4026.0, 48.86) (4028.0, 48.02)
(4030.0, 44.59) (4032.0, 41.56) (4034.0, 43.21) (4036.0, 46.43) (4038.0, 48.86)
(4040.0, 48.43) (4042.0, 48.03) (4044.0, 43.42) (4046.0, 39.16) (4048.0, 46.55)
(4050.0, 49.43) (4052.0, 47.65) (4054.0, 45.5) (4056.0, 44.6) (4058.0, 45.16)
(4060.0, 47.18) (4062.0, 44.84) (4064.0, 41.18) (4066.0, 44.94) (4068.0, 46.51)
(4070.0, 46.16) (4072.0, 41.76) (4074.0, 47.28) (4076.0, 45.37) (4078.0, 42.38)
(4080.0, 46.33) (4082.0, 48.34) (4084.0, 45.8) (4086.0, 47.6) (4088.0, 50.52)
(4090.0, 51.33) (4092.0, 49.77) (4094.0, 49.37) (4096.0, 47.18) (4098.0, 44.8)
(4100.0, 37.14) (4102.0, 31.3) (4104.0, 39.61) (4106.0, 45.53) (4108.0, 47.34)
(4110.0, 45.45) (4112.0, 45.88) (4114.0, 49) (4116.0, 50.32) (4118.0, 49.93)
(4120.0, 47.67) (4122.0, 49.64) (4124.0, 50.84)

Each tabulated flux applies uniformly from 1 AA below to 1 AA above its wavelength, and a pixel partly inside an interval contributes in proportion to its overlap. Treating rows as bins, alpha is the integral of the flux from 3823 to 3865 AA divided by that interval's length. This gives 31.8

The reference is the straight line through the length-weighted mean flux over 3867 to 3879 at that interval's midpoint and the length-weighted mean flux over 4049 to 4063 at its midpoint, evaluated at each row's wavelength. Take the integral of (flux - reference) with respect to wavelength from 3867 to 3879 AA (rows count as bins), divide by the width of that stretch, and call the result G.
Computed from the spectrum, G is 0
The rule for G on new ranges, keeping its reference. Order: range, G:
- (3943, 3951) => -6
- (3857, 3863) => -4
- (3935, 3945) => -17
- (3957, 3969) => -17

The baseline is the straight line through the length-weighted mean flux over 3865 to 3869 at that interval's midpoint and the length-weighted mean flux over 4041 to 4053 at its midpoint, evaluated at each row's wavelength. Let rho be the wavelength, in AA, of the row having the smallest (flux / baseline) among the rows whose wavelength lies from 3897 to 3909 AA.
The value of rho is 3906.0 AA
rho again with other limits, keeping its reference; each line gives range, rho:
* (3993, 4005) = 3998.0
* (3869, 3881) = 3878.0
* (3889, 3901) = 3890.0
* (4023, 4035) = 4032.0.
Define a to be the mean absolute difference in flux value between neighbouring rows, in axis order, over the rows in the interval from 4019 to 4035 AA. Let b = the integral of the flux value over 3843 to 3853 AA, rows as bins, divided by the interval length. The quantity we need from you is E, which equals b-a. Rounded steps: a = 1.7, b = 41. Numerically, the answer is 39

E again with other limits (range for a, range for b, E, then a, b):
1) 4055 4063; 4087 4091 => 49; 1.6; 51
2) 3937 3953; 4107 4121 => 45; 3.1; 48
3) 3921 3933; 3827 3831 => 19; 4.8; 24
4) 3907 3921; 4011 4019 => 45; 1.4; 47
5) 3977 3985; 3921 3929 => 27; 2.2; 30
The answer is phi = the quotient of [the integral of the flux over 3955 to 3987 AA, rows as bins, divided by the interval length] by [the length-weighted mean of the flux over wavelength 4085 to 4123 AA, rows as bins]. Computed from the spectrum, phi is 0.7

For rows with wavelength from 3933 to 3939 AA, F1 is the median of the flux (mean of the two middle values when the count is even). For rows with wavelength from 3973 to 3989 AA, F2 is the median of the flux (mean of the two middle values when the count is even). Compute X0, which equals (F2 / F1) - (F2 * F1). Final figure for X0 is -496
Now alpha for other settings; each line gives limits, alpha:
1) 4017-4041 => 46.5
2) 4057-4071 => 45.1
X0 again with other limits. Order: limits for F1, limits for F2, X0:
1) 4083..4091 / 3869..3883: -1846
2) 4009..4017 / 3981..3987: -2034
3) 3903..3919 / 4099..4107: -1498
